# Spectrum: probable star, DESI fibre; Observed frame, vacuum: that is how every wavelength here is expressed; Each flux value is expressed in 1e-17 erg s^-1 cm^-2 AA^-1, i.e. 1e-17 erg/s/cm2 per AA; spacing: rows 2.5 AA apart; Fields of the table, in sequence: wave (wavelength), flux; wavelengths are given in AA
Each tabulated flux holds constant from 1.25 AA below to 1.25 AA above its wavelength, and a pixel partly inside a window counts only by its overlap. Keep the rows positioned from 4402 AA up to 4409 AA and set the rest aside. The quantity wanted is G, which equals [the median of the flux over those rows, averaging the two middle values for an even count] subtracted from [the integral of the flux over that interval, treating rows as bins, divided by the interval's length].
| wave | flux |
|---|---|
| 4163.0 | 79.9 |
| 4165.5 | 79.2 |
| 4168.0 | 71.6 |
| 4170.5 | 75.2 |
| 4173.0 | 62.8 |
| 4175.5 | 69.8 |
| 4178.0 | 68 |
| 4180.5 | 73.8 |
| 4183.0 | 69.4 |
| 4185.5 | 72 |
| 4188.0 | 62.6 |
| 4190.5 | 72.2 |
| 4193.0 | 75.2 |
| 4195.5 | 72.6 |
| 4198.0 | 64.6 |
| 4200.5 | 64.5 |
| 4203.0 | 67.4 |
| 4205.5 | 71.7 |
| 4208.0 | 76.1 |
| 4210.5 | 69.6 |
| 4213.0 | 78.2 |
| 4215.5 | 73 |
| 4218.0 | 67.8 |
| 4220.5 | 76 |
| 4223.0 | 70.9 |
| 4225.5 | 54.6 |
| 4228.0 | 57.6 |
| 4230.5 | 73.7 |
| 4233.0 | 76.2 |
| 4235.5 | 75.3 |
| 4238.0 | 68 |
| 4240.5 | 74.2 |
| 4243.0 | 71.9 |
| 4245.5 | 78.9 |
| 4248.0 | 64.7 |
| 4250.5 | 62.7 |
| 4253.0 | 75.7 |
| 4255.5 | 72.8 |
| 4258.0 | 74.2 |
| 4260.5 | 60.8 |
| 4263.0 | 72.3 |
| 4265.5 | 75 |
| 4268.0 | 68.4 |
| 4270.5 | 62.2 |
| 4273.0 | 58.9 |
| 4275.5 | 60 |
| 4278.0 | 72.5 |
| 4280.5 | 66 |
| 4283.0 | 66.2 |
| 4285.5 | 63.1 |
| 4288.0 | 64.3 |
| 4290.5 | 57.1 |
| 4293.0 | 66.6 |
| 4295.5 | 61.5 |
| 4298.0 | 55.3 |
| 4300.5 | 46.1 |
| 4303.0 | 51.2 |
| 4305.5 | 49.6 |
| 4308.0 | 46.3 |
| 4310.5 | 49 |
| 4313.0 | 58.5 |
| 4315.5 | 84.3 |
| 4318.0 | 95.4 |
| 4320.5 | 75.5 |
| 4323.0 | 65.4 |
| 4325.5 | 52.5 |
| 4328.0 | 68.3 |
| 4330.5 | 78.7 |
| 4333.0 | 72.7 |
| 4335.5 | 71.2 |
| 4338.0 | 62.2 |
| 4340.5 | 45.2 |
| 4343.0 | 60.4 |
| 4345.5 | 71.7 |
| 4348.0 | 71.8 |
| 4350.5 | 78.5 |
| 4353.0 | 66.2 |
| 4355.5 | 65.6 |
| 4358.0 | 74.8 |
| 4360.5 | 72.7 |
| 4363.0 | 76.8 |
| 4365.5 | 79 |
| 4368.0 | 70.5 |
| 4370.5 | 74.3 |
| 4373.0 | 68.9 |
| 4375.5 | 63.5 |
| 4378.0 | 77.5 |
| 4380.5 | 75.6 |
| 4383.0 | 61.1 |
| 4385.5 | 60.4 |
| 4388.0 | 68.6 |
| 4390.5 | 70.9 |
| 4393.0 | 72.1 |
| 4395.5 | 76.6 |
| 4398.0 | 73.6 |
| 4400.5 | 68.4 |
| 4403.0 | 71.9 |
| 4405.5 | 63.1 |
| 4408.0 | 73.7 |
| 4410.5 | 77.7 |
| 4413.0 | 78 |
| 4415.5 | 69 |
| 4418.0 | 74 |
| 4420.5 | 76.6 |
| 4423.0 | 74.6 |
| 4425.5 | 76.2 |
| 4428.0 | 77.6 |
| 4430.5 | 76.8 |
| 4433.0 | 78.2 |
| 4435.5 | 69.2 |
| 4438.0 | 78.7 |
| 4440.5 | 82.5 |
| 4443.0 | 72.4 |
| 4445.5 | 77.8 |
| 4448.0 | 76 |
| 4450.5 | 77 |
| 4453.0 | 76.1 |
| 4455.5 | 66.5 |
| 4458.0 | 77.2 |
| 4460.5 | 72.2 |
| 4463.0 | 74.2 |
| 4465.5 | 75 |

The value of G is -2.6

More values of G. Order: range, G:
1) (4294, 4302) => -0.7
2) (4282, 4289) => 0.2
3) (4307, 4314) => 2.2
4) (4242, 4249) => 0.2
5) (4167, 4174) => -1.5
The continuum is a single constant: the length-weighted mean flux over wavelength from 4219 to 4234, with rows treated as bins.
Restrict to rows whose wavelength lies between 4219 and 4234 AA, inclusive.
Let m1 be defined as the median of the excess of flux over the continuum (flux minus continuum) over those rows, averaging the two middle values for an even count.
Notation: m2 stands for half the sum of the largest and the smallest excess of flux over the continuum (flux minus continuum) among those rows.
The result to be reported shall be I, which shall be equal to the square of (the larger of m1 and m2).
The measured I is 18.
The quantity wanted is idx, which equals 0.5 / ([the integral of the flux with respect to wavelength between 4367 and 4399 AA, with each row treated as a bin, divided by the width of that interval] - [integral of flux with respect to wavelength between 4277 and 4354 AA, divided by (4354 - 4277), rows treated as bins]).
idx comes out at 0.08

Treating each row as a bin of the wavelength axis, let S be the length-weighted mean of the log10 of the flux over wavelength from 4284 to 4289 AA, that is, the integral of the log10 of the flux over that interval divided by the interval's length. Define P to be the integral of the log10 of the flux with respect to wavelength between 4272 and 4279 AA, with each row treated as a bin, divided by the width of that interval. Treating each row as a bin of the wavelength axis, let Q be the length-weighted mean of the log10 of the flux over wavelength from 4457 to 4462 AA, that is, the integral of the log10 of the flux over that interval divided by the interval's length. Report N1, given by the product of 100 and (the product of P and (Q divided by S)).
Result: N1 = 187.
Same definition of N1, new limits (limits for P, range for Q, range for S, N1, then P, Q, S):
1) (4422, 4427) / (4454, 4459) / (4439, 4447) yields 184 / 1.88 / 1.85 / 1.89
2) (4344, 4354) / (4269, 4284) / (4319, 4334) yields 183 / 1.86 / 1.81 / 1.84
